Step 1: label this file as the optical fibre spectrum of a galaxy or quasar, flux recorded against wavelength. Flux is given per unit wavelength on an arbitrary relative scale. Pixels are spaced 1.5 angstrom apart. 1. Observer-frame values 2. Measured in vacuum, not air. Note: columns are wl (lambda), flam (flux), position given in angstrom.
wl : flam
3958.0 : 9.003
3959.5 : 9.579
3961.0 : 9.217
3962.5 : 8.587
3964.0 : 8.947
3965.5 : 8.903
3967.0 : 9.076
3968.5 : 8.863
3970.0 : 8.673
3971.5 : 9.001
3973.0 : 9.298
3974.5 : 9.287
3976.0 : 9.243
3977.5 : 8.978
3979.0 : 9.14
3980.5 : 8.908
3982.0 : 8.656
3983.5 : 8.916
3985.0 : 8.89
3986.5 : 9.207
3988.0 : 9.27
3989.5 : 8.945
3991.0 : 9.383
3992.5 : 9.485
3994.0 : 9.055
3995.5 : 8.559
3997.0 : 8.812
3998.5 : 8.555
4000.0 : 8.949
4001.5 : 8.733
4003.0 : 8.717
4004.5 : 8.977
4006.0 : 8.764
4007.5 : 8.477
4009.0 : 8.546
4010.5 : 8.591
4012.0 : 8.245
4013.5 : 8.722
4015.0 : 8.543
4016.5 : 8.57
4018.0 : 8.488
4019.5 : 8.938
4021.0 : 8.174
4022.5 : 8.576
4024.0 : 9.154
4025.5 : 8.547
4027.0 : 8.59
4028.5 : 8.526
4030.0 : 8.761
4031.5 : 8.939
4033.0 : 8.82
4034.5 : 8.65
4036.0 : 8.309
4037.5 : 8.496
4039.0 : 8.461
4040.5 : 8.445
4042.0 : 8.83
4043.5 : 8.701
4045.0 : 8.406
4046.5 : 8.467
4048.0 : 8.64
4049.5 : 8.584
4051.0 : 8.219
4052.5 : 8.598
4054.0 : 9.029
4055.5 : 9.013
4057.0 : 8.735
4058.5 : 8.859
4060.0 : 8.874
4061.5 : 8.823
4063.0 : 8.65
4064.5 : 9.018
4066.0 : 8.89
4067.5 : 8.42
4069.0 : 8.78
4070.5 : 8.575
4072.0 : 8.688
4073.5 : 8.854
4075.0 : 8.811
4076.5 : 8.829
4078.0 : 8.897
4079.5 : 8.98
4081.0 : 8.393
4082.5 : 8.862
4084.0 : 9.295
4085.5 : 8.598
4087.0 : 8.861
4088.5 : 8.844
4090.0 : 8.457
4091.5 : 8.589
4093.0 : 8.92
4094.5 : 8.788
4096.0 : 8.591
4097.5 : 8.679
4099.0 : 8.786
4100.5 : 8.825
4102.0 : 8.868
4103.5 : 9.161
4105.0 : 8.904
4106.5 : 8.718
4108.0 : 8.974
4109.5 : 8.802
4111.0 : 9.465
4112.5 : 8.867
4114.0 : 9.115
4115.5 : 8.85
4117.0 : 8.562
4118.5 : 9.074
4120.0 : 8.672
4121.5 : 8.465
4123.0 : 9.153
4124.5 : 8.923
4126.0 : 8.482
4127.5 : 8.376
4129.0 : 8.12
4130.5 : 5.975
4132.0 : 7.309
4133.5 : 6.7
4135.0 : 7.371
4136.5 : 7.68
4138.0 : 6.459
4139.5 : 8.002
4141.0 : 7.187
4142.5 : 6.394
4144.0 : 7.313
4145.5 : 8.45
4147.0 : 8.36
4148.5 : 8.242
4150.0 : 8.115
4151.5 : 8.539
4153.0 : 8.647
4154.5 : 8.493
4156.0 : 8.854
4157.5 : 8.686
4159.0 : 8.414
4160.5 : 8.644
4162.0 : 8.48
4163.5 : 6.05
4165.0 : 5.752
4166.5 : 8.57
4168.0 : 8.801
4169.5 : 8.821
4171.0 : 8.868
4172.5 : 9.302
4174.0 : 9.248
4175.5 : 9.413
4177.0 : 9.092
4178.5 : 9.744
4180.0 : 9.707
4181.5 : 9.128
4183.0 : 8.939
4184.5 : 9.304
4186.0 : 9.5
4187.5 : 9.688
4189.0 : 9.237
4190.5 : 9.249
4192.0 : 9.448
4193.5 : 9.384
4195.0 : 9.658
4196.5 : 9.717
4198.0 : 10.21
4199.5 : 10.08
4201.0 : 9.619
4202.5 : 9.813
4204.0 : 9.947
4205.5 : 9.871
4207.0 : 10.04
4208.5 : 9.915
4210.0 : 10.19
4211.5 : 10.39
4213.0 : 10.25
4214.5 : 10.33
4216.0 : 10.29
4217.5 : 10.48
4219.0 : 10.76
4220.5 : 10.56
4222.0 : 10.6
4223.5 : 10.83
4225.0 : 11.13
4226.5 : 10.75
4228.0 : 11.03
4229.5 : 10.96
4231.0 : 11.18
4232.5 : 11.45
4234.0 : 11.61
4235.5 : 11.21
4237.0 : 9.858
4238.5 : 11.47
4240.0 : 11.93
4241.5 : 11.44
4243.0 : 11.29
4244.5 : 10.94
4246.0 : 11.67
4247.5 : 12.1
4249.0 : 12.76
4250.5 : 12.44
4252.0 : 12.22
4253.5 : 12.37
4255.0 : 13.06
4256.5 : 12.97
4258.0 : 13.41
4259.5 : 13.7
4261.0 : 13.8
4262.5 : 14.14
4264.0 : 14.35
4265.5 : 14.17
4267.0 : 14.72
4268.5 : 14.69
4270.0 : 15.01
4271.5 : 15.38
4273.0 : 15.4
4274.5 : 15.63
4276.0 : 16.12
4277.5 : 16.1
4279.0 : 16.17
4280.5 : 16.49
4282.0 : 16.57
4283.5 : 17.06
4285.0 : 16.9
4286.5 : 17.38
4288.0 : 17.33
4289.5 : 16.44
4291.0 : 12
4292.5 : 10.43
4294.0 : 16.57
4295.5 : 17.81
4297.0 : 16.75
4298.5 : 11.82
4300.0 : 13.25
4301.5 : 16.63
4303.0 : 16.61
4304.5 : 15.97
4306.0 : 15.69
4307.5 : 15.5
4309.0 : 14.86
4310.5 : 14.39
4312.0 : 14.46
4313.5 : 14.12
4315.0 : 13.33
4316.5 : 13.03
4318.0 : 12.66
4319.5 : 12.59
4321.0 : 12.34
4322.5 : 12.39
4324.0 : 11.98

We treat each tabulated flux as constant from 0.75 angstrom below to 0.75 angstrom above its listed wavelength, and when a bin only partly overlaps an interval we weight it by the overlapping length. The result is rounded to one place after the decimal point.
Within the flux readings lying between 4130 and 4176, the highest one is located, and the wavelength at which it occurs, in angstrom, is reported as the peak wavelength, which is 4175.5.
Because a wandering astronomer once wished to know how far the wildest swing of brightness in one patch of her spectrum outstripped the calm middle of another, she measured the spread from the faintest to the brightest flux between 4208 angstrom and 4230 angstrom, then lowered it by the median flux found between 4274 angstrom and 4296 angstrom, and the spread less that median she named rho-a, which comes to -15.3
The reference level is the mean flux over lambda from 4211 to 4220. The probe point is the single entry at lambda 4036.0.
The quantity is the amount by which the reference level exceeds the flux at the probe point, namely 2.1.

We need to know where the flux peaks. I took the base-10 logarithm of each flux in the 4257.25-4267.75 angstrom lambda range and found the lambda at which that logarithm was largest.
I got 4267.0 angstrom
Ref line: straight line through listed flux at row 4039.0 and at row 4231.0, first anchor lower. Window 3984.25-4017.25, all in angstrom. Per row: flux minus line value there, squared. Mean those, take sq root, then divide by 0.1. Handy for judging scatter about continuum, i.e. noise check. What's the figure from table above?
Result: 10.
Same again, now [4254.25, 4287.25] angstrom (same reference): 36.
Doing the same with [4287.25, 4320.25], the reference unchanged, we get 32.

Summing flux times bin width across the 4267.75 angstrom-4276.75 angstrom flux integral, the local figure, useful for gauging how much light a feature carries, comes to 138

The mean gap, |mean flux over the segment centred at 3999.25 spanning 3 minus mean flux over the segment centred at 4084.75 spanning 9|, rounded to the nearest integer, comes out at 0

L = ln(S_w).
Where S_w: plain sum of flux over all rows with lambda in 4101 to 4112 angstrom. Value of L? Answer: 4.14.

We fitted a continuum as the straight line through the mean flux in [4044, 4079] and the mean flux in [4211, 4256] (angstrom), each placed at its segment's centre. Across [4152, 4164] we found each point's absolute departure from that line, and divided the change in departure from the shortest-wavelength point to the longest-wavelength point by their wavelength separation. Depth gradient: 0.262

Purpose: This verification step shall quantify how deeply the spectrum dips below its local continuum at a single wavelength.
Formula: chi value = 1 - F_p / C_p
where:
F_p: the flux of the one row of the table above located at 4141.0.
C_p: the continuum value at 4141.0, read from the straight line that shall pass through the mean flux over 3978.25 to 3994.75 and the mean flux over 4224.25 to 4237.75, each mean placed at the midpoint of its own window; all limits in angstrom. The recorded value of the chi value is 0.30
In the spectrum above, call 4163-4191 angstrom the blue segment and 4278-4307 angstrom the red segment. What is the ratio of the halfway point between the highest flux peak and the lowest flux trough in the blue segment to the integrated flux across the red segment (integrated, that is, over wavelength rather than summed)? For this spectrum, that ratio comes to 0.017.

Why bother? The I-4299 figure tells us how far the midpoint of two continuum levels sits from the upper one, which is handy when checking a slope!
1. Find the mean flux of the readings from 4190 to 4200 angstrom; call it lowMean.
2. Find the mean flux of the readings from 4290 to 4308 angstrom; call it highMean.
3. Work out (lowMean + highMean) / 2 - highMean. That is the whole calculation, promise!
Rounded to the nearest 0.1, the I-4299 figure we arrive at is -2.6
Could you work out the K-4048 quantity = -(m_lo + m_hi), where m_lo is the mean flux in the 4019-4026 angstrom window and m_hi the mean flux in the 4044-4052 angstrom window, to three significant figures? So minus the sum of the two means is -17.1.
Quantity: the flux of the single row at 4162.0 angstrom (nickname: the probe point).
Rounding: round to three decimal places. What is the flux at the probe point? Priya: 8.480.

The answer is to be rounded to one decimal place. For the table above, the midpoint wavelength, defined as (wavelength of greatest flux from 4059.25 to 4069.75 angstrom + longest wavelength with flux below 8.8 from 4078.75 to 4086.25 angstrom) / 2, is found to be 4075.0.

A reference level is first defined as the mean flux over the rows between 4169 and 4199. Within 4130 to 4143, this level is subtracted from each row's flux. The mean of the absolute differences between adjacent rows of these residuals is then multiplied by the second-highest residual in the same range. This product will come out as -1.6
